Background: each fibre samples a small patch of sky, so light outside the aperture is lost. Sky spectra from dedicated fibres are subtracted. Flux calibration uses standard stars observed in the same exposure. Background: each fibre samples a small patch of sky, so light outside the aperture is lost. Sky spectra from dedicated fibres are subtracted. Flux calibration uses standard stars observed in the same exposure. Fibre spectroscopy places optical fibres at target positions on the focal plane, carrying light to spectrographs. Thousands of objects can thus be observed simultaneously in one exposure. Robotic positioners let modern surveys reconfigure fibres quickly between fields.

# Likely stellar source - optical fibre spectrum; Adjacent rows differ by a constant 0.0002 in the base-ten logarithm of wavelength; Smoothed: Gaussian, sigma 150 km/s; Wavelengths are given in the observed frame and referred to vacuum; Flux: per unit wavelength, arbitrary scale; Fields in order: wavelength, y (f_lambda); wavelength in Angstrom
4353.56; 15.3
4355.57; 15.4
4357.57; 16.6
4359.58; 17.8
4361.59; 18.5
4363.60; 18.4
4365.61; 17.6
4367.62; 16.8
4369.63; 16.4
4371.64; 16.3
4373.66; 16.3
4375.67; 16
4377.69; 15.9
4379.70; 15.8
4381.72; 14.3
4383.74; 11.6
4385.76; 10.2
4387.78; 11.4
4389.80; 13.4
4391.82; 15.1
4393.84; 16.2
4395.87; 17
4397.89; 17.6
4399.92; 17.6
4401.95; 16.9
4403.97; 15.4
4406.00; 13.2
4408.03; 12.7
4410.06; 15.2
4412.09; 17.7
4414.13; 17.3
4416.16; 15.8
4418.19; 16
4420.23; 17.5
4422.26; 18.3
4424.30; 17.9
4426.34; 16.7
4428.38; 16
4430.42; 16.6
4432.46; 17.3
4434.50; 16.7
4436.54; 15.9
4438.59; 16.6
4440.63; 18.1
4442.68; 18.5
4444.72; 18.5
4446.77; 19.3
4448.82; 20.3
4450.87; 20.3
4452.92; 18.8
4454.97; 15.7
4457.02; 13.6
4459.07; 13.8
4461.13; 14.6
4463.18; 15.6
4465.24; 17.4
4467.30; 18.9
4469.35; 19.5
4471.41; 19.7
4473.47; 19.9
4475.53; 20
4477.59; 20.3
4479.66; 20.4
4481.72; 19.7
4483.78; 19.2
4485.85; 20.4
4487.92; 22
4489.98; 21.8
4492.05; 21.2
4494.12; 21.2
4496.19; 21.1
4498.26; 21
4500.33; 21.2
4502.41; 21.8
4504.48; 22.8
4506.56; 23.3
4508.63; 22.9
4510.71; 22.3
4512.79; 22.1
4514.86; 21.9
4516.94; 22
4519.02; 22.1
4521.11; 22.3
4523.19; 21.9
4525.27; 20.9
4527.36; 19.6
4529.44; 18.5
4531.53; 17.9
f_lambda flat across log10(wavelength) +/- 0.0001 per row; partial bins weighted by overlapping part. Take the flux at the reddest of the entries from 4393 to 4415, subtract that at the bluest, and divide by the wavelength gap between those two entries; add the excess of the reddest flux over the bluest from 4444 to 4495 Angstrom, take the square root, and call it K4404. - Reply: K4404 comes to 1.7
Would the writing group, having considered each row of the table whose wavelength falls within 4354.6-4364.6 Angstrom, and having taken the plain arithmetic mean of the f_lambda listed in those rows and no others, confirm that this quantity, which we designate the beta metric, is 17.3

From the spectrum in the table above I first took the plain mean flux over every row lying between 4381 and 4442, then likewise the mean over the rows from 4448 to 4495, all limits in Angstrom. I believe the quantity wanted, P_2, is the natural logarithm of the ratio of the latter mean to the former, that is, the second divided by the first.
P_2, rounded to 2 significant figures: 0.18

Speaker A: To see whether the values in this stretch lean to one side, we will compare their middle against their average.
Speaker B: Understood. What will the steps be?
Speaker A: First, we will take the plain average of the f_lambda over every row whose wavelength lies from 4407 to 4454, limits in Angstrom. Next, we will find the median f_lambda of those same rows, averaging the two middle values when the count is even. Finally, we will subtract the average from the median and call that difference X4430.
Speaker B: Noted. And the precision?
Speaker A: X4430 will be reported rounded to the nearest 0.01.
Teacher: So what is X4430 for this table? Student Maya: 0.00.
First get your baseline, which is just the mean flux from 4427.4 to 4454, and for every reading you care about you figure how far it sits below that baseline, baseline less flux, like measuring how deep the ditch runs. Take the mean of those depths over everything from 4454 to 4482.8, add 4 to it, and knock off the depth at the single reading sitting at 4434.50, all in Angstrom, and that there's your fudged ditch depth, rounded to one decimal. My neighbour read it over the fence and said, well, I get 2.9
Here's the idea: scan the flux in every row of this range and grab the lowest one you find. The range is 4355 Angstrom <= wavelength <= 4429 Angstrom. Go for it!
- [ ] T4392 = 10.2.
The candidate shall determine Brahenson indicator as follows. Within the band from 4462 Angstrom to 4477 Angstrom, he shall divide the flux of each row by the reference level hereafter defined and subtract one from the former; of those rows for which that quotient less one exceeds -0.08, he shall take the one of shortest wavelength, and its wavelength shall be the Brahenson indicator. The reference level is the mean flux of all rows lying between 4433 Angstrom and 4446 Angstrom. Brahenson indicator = 4465.24 Angstrom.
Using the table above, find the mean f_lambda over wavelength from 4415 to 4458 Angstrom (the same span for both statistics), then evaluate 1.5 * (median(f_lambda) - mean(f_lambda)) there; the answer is -0.1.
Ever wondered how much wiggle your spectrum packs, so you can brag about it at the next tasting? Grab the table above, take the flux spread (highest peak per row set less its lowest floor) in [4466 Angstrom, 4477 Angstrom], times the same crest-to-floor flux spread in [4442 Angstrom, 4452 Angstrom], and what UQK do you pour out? 2.0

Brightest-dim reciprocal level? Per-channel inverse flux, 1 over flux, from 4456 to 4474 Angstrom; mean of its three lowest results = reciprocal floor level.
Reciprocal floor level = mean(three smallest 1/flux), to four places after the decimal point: 0.0508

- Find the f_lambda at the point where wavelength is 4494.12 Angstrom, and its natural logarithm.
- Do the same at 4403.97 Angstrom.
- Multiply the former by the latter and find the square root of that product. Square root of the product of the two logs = 2.89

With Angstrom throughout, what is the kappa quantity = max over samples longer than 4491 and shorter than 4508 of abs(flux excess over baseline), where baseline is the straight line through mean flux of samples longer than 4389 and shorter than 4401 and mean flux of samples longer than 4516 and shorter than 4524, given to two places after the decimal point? 1.86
